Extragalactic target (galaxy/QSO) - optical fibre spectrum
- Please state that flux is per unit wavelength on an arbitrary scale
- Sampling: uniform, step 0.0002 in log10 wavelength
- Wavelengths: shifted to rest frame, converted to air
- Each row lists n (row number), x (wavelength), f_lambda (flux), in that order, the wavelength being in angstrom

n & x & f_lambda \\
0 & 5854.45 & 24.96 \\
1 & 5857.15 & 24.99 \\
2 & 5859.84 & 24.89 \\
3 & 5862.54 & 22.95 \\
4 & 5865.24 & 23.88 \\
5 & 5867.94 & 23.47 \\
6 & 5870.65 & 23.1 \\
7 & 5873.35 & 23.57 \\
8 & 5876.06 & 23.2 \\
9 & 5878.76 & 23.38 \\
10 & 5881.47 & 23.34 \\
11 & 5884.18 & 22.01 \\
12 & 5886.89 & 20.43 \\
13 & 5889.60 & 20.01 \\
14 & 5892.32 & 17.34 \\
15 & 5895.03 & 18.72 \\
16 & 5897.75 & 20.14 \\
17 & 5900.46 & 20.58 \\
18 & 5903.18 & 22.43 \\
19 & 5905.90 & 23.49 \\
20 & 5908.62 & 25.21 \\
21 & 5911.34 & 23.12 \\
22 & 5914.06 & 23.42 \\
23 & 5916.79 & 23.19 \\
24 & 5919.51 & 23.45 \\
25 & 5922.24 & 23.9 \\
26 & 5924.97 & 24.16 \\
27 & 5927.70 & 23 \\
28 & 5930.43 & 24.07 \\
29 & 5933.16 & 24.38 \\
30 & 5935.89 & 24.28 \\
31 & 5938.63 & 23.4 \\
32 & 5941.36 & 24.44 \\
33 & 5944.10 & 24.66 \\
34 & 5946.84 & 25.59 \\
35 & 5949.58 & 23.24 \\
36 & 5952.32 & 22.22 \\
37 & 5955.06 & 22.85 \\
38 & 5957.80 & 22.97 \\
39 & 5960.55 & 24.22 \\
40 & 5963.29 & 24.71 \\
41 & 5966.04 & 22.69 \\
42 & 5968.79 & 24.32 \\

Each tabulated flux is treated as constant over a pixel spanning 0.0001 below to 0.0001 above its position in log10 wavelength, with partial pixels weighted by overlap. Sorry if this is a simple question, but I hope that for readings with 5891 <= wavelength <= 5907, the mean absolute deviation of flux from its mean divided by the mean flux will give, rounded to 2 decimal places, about 0.08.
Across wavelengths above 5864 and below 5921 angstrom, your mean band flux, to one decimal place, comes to 22.3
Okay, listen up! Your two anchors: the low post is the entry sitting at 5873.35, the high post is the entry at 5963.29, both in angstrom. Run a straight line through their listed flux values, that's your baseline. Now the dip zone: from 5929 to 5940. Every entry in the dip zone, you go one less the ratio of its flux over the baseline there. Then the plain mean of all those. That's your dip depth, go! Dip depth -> 0.013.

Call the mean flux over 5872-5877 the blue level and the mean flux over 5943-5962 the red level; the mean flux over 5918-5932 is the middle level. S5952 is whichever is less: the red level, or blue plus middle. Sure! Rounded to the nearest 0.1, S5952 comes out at 23.7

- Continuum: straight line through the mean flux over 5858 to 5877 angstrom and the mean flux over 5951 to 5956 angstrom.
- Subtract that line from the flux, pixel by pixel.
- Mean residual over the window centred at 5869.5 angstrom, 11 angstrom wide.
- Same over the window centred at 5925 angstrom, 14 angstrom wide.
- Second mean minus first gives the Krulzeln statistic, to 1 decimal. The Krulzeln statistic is 0.9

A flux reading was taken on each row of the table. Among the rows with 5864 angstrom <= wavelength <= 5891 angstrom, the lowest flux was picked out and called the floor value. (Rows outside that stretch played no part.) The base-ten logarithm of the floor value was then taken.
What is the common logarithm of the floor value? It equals 1.30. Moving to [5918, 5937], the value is 1.36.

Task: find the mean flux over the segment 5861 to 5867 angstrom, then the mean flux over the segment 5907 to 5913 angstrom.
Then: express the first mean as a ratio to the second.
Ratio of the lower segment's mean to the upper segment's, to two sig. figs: 0.97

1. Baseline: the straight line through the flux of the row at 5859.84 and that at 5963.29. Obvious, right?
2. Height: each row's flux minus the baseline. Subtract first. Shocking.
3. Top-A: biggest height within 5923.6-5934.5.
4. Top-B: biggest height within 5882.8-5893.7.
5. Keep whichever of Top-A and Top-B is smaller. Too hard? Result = -2.8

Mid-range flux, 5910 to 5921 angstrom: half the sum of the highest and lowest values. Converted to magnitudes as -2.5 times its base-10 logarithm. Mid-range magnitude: -3.42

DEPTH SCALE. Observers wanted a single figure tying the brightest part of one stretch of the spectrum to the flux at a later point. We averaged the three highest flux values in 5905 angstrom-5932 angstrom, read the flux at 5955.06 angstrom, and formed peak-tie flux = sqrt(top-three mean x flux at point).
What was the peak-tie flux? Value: 23.65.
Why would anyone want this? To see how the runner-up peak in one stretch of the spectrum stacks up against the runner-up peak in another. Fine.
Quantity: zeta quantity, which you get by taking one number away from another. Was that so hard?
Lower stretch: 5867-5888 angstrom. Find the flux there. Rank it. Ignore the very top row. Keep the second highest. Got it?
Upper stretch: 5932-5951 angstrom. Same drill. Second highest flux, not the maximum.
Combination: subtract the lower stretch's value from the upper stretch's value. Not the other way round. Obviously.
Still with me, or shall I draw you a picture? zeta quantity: 1.2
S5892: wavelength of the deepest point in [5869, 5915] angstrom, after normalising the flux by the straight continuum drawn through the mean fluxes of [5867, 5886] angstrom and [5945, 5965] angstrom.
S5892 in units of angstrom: 5892.32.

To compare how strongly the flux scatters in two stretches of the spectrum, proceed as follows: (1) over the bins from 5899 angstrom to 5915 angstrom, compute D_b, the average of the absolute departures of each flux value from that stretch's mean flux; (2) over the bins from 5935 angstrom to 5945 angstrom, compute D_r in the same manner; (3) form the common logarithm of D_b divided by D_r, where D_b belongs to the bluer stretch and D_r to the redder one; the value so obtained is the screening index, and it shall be 0.4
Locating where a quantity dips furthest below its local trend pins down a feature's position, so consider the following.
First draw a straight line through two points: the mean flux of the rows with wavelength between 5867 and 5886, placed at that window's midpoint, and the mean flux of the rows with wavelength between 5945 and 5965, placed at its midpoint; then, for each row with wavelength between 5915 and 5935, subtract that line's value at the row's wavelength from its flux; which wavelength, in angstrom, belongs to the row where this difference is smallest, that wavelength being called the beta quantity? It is 5927.70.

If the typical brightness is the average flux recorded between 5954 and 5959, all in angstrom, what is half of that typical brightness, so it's 11.5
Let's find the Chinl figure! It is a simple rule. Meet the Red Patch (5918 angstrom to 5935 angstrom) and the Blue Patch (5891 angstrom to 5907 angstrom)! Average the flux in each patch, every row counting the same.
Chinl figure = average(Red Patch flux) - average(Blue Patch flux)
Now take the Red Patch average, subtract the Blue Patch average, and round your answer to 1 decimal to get 3.4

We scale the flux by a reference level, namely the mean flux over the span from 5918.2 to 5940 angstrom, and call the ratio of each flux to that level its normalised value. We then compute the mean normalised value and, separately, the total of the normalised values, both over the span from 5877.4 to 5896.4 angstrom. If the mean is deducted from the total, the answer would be 5.2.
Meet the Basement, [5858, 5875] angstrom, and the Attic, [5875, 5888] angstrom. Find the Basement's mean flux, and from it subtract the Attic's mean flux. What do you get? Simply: 1.2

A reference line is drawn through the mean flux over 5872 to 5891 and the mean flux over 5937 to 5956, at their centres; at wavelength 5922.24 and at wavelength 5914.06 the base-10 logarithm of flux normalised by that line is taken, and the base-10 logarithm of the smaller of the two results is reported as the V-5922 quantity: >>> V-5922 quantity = -2.1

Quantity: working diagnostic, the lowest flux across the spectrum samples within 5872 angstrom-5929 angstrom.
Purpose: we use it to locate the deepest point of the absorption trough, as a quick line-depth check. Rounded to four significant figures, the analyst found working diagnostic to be 17.34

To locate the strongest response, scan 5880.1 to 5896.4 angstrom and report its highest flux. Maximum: 23.34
